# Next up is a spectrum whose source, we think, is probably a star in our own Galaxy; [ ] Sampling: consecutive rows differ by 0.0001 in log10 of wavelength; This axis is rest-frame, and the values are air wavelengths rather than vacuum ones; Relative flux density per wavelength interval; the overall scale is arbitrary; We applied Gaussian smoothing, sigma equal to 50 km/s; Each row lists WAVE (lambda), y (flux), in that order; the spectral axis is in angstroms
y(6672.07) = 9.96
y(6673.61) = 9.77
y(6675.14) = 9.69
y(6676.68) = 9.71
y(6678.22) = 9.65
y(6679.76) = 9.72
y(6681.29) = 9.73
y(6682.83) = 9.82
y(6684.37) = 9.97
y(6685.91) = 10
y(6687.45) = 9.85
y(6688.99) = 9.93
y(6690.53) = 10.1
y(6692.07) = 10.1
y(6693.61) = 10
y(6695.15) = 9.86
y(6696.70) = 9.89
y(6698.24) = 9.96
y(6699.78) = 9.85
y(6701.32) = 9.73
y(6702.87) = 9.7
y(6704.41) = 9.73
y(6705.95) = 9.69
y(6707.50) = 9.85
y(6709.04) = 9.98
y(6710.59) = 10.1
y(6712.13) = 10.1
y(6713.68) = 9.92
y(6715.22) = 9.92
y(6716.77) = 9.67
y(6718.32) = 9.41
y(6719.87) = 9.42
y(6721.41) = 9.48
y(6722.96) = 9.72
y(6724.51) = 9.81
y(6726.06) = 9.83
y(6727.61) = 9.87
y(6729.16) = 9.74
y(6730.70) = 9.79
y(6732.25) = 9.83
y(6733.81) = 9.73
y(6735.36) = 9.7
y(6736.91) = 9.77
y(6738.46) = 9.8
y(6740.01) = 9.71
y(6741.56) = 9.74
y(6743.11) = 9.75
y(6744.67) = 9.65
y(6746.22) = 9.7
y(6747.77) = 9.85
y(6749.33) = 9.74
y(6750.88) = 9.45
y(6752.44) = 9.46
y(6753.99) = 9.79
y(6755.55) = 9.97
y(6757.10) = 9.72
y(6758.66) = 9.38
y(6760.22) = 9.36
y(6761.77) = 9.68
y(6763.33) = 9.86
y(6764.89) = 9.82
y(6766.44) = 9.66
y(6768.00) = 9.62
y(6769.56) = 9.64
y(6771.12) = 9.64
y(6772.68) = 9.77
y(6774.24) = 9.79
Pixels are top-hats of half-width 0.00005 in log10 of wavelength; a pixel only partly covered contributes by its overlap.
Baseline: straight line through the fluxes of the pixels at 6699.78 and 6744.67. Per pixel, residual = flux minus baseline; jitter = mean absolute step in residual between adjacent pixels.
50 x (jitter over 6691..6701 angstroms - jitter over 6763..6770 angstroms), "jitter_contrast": 1.4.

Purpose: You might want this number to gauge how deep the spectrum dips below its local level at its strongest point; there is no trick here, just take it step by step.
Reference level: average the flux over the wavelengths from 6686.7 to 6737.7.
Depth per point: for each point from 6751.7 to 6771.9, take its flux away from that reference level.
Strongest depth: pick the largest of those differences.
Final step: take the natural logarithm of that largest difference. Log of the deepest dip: -0.78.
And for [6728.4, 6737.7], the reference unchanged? -2.13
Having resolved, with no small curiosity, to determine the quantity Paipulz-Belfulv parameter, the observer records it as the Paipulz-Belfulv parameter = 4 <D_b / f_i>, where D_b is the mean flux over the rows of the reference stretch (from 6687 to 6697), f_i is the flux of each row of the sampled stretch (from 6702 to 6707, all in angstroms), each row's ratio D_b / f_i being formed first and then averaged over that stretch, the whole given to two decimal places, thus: 4.10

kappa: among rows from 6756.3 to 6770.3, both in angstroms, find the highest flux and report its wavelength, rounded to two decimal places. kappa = 6763.33 angstroms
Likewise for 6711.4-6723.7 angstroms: 6712.13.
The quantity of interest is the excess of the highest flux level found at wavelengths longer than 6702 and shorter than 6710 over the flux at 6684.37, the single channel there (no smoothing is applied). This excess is 0.01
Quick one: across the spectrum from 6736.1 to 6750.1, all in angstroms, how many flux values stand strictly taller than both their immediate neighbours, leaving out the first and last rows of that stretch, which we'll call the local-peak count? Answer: 3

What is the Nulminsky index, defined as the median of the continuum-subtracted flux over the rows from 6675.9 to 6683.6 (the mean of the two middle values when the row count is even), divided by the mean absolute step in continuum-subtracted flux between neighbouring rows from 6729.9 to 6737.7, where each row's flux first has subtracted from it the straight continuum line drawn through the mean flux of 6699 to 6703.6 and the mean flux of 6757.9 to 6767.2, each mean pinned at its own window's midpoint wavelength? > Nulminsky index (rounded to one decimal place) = -1.4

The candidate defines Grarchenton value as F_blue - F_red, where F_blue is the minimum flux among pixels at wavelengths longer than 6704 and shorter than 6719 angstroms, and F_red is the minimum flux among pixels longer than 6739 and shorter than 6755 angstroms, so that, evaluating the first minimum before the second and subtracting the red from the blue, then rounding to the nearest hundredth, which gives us -0.04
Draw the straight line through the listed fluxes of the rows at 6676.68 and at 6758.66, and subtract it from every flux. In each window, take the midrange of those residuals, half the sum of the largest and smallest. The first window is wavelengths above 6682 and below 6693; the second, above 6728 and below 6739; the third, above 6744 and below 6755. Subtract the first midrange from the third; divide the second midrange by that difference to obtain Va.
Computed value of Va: -5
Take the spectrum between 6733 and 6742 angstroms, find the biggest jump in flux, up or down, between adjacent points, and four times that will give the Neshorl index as 0.4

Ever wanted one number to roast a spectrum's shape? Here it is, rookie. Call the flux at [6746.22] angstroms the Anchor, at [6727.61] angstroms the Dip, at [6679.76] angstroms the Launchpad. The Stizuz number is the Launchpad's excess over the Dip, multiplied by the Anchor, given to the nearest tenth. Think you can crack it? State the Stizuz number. -1.5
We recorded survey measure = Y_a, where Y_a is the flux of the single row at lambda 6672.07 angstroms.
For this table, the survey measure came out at 9.96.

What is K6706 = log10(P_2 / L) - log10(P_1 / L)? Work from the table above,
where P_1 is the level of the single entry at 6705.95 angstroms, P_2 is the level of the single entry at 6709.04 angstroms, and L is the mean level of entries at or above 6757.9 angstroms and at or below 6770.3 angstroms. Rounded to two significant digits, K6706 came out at 0.013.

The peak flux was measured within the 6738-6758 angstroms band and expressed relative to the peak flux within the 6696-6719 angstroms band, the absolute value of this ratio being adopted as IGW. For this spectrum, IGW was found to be 0.987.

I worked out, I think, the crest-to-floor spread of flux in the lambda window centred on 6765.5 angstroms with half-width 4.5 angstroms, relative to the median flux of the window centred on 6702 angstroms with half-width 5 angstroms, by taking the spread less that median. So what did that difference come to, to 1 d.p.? -9.5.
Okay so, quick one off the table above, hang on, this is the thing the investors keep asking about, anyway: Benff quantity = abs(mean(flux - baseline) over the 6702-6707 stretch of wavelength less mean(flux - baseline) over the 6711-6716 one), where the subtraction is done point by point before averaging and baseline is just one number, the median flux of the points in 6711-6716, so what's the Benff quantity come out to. 0.27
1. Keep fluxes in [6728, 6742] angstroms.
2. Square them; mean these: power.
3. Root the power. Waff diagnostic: 9.76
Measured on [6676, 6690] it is 9.82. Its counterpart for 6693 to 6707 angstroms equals 9.82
